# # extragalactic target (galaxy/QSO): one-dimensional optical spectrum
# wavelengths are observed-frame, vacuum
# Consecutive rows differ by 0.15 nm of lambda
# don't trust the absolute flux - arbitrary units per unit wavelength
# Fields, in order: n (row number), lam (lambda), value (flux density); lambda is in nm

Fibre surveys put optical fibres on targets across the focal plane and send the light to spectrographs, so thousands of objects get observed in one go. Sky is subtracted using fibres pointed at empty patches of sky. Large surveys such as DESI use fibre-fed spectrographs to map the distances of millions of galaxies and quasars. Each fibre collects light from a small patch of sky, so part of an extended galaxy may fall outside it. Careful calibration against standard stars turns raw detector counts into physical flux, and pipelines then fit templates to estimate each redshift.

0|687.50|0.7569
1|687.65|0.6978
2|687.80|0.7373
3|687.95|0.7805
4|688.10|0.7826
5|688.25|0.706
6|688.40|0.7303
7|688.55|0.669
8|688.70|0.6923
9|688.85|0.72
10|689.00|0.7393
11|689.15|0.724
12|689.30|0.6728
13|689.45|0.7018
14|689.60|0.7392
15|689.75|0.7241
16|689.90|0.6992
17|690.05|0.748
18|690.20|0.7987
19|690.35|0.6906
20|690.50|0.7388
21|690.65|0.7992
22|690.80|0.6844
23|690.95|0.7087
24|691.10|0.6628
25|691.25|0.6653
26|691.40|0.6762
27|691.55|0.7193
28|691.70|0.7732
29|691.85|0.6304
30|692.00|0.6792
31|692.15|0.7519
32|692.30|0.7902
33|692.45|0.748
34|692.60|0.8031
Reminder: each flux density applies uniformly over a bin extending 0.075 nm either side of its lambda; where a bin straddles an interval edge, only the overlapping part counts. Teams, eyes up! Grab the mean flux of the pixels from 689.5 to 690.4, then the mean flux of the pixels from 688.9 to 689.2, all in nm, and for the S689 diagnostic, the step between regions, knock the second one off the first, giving 0.002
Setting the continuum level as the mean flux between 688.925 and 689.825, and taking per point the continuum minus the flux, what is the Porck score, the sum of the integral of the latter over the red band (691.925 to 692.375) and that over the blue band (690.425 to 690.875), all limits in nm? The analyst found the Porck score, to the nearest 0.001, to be -0.021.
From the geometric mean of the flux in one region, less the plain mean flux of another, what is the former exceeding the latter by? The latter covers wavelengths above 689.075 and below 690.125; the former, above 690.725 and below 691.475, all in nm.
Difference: -0.04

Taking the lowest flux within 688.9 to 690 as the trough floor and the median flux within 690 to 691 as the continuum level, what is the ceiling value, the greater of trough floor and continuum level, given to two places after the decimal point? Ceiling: 0.74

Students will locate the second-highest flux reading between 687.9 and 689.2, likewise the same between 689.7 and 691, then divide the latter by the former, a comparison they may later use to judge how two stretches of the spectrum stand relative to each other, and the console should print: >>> 1.02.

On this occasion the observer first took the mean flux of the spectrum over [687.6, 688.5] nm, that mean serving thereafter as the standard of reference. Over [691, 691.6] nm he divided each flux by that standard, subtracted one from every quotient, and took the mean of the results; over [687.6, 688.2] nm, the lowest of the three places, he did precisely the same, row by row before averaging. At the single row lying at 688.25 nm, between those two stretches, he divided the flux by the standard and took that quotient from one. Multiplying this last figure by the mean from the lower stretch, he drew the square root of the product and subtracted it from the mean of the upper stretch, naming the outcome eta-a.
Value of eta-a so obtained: -0.10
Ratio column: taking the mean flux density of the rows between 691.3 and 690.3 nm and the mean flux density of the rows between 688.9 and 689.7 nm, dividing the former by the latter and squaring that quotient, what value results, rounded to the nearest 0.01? 0.98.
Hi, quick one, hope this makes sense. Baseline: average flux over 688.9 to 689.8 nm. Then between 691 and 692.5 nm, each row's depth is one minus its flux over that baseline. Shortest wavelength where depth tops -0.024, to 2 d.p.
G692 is 691.10 nm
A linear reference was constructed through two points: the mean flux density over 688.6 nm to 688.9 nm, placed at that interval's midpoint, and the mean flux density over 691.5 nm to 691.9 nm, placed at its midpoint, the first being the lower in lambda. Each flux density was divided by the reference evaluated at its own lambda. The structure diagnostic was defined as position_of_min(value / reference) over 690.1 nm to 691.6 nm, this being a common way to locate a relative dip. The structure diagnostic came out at 691.10 nm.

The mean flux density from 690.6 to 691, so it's 0.73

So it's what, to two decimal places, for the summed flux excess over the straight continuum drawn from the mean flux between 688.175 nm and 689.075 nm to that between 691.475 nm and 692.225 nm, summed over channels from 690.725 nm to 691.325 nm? -0.12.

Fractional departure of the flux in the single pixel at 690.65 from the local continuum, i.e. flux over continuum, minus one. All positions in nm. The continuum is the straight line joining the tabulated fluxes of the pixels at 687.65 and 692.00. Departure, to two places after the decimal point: 0.17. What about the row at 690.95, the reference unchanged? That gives 0.04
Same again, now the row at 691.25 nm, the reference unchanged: -0.03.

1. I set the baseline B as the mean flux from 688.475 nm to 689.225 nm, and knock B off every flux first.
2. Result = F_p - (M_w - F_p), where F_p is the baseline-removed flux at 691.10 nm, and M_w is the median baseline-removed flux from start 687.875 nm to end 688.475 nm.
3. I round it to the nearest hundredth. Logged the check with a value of -0.14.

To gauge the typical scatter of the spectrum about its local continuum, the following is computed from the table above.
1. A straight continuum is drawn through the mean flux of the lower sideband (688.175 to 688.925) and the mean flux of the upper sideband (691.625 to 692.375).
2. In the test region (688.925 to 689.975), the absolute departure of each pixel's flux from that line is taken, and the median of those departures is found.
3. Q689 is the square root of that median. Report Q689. 0.129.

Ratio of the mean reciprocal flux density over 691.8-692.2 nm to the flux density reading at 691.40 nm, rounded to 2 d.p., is 2.16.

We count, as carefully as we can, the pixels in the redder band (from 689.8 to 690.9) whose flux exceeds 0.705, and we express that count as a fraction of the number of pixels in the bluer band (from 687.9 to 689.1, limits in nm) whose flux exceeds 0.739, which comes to 1.3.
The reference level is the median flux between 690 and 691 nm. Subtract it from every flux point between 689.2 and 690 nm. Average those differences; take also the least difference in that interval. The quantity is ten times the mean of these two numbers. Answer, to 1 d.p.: -0.5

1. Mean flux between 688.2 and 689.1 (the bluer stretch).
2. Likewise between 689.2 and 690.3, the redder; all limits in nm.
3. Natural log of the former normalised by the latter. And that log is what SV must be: -0.02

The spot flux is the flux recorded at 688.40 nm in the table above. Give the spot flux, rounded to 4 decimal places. 0.7303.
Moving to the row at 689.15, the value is 0.7240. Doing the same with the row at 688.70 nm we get 0.6923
